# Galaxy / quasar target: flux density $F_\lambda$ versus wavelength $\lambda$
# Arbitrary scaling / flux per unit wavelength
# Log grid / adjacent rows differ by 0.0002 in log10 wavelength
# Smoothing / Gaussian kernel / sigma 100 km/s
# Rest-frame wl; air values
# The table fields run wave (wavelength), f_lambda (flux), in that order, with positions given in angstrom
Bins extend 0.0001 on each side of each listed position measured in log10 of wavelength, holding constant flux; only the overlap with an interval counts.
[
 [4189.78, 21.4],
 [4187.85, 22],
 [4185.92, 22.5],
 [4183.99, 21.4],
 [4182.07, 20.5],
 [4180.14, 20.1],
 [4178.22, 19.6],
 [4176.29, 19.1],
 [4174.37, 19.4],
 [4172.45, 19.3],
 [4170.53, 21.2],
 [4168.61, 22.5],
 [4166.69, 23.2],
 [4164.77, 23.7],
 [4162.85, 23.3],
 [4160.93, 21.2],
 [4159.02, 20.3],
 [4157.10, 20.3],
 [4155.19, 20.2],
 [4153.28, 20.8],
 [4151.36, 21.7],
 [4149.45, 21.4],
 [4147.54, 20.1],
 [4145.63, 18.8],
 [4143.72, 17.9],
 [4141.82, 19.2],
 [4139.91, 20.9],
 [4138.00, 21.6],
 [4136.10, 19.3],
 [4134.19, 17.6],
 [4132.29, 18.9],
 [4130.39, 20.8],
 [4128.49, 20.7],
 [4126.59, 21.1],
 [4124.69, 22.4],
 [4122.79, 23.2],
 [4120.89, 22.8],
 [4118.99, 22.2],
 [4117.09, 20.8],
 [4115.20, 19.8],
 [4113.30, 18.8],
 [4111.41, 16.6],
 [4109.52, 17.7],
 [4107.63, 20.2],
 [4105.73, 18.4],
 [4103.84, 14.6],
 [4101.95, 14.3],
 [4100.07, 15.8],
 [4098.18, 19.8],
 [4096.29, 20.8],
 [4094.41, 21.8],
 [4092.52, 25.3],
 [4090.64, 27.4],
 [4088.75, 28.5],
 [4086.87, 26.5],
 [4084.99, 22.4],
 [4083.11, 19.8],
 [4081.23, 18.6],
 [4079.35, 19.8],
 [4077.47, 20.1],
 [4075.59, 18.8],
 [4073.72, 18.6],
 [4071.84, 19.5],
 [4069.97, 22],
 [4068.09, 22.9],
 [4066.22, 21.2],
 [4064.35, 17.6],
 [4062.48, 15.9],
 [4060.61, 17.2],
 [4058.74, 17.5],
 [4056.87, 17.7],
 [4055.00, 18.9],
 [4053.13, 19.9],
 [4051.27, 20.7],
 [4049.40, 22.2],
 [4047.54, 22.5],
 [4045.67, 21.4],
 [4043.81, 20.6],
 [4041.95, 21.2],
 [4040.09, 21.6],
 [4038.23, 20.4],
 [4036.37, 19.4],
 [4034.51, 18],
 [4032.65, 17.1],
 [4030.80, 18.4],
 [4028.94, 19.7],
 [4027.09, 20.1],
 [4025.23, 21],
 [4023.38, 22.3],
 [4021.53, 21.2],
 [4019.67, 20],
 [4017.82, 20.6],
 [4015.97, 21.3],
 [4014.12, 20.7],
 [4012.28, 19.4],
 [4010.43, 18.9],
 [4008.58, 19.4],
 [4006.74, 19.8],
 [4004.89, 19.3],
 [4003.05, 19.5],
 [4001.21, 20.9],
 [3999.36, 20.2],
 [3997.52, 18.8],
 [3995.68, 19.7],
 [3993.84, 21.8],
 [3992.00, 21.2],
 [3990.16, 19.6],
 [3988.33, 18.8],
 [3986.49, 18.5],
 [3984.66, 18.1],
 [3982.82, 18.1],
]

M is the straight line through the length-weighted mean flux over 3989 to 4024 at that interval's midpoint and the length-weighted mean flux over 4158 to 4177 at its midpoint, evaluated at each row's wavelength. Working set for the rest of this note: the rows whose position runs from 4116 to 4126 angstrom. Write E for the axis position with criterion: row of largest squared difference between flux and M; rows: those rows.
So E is 4122.79 angstrom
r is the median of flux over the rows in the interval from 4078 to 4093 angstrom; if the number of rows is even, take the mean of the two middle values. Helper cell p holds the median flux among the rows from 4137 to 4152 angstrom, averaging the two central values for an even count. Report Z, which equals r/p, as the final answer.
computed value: 1.16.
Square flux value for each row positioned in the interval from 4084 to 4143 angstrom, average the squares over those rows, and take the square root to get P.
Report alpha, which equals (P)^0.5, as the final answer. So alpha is 4.57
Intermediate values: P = 20.9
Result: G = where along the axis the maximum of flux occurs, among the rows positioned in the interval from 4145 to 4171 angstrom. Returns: 4164.77 angstrom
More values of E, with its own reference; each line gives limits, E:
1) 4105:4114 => 4111.41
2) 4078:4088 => 4086.87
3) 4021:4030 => 4023.38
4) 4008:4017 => 4010.43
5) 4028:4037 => 4032.65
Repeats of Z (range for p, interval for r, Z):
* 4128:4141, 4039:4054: 1.03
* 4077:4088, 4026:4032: 0.99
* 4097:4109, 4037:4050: 1.25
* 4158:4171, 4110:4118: 0.86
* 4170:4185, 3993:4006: 0.99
